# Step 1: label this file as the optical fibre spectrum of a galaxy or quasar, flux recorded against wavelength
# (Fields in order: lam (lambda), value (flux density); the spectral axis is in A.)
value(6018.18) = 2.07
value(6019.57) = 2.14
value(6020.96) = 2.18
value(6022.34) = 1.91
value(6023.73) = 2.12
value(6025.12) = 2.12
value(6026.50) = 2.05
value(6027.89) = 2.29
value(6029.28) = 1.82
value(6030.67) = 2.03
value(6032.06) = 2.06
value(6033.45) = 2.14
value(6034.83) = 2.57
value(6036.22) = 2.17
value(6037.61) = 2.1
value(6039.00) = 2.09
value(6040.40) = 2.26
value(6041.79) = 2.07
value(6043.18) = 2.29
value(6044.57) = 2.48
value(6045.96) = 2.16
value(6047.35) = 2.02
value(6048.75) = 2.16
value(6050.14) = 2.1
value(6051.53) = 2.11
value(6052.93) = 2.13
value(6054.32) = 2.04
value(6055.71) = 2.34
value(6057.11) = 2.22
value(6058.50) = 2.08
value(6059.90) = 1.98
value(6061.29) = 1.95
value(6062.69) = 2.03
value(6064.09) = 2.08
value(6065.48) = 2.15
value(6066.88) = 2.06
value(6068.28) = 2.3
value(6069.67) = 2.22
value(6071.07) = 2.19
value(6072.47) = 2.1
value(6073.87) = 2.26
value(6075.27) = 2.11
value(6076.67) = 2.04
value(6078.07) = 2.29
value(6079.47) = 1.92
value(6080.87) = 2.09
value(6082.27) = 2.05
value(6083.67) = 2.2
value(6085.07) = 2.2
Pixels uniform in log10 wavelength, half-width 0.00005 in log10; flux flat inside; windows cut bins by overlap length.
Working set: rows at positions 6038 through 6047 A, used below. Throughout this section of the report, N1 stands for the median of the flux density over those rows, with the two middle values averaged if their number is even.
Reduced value 2.210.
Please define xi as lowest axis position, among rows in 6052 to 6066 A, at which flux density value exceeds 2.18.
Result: 6055.71 A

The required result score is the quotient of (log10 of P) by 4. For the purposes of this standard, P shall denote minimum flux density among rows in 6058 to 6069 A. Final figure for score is 0.073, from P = 1.95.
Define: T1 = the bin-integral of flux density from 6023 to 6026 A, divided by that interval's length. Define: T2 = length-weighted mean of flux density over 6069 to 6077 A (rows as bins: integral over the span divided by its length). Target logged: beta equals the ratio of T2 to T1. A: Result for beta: 1.02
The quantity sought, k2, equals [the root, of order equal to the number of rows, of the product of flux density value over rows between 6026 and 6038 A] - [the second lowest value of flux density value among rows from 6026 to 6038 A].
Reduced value 0.10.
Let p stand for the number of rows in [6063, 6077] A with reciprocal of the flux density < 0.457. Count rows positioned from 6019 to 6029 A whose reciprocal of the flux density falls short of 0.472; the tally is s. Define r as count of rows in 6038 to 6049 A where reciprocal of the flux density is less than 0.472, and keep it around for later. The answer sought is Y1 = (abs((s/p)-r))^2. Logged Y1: 14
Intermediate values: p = 4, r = 5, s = 5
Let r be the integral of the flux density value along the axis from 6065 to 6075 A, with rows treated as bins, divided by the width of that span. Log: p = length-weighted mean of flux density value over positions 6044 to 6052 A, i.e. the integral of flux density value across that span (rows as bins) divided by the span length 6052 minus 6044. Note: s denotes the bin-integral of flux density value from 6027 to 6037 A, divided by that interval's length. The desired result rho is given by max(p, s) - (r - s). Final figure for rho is 2.14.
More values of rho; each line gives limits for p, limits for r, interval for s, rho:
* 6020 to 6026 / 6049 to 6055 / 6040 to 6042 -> 2.25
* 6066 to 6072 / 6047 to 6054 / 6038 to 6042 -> 2.22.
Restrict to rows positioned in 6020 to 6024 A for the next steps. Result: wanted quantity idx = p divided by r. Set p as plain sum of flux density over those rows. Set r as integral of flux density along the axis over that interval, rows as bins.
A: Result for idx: 0.750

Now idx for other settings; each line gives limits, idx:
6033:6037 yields 0.747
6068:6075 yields 0.718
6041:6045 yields 0.754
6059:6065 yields 0.664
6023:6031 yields 0.750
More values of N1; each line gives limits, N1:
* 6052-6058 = 2.175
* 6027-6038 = 2.120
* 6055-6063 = 2.055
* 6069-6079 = 2.190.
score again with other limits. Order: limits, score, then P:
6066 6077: 0.077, 2.04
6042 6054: 0.076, 2.02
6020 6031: 0.065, 1.82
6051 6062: 0.073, 1.95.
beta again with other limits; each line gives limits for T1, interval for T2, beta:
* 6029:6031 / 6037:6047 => 1.14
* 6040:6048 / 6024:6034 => 0.94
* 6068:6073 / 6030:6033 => 0.93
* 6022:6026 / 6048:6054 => 1.03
